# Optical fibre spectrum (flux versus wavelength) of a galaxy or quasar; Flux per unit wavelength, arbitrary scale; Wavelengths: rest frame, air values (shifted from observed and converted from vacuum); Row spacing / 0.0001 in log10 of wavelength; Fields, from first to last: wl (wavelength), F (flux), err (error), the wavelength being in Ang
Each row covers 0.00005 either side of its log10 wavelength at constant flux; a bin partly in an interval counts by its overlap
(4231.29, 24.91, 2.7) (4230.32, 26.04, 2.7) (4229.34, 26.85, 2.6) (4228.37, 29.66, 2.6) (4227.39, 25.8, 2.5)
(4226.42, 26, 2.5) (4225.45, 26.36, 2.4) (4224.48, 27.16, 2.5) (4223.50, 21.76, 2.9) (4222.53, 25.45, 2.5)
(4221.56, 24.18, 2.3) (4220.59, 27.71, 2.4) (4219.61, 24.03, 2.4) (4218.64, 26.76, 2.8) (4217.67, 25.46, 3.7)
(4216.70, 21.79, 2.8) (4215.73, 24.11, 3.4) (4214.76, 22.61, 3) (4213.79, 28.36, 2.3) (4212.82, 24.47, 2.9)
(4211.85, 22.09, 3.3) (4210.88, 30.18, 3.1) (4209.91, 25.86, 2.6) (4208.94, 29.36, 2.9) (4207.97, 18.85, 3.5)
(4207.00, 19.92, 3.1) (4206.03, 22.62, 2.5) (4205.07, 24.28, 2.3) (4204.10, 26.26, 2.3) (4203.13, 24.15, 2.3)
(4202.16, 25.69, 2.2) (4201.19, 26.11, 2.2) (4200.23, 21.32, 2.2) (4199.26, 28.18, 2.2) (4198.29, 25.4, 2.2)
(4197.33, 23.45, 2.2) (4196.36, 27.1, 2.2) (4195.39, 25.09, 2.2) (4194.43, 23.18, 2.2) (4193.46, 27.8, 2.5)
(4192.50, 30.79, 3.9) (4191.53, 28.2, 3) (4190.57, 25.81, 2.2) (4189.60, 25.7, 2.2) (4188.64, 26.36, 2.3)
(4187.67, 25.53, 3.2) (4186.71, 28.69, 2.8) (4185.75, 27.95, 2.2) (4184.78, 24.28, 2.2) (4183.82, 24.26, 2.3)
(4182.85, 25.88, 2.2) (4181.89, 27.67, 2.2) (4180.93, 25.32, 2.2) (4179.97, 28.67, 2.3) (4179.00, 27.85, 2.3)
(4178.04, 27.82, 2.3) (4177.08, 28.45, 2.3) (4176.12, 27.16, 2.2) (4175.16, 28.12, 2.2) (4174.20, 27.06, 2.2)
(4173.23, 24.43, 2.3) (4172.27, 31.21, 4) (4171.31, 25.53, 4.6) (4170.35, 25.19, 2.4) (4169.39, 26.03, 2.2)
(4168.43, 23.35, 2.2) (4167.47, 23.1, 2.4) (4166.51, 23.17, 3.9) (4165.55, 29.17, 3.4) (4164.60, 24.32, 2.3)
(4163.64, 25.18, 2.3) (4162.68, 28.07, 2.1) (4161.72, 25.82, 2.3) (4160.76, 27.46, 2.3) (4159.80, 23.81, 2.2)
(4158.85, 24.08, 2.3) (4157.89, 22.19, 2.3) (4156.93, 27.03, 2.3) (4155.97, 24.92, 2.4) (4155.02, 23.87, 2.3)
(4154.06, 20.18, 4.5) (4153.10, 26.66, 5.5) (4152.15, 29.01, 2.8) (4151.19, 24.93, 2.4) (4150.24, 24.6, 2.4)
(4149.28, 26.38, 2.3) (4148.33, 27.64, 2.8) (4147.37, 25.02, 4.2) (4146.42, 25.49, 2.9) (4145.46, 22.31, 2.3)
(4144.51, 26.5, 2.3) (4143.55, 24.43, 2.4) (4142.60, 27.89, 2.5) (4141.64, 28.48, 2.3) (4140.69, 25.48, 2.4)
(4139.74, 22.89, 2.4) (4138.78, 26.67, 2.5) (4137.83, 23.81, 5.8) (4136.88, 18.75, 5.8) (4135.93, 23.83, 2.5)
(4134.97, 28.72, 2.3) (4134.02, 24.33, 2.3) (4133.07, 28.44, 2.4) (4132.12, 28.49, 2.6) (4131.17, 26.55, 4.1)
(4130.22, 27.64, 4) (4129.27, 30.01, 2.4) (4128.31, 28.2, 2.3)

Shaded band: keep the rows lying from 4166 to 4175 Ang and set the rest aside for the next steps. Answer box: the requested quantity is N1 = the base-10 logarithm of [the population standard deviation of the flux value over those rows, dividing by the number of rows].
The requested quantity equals 0.38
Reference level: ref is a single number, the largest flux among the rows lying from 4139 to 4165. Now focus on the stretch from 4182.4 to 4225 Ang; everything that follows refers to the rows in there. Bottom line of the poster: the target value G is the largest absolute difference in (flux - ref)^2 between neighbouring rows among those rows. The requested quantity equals 103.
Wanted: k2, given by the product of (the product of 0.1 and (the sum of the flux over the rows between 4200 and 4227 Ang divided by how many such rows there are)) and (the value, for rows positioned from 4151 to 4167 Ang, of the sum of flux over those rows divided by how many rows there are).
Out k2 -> 63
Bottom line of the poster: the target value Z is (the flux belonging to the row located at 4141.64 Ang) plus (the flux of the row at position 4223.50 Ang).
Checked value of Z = 50.2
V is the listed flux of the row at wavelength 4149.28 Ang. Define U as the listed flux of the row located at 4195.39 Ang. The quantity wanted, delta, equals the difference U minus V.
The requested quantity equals -1.3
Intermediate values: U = 25.09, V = 26.38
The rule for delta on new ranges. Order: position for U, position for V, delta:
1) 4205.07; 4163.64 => -0.9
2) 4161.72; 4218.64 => -0.9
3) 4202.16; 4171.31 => 0.2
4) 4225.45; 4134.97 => -2.4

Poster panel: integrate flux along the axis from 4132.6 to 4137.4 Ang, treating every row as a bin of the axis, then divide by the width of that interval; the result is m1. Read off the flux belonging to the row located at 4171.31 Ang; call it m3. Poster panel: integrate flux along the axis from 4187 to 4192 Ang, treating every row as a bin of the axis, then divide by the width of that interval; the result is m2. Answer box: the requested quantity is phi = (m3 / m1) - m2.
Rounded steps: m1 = 24.8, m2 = 26.4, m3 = 25.53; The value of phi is -25.4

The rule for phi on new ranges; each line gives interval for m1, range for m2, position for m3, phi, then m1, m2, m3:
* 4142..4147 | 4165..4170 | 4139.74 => -24.1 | 25.4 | 25.0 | 22.89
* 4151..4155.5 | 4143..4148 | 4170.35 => -23.9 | 24.9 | 24.9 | 25.19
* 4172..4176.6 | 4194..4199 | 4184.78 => -24.1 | 27.4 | 25.0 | 24.28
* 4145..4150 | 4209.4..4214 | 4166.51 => -25.2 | 25.3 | 26.1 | 23.17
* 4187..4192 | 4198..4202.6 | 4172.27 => -24.1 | 26.4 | 25.3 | 31.21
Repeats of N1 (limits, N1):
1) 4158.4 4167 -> 0.30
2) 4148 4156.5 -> 0.38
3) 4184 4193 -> 0.28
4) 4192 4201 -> 0.44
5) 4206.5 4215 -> 0.59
